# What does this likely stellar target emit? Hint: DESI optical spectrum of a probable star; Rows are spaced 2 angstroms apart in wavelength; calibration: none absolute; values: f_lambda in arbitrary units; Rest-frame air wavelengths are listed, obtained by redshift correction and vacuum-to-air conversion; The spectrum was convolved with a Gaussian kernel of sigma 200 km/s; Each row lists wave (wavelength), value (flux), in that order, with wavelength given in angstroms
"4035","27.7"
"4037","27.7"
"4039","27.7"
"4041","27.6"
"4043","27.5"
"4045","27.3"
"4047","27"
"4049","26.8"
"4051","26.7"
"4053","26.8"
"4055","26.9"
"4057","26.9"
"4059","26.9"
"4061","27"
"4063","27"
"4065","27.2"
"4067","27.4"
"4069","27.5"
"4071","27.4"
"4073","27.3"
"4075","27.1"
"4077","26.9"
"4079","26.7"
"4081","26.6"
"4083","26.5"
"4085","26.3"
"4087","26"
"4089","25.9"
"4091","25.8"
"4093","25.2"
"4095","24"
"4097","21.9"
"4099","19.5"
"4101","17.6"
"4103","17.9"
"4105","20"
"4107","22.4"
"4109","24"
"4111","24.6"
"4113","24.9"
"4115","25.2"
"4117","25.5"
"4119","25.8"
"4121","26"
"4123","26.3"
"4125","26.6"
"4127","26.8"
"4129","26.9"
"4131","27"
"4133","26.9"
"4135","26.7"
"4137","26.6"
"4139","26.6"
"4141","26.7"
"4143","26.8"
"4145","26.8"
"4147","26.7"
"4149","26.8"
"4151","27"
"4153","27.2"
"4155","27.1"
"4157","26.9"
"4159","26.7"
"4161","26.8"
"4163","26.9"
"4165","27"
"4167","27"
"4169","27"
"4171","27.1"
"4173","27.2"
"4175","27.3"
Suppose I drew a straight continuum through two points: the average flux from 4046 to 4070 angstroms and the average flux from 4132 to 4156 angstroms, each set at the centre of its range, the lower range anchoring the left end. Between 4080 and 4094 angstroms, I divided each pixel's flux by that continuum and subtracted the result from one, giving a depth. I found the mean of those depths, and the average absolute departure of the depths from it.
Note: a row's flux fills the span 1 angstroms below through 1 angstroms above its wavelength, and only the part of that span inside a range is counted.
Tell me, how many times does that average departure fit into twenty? 1513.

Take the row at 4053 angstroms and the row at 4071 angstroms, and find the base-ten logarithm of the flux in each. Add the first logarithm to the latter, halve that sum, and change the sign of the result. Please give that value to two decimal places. -1.43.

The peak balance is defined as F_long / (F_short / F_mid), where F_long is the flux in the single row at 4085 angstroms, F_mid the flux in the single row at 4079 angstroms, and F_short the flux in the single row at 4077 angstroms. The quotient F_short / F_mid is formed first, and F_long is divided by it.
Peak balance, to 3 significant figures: 26.1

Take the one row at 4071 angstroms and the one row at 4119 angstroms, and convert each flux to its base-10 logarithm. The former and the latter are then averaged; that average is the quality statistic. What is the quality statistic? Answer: 1.42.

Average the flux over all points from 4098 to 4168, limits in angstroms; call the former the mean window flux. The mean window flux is 25.4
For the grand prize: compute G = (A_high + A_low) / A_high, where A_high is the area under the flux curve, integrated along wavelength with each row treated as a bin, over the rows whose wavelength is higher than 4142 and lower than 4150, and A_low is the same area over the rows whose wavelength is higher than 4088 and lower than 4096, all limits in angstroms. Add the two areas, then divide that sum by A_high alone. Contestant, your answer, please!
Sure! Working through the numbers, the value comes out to 1.94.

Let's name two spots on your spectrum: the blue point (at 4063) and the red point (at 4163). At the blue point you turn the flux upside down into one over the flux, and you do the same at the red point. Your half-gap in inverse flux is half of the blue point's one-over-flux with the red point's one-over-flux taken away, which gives 0.000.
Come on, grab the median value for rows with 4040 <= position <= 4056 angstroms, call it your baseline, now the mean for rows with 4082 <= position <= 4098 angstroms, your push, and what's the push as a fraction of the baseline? 0.94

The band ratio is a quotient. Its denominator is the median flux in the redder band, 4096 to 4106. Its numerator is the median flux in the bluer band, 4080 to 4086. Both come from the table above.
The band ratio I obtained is 1.36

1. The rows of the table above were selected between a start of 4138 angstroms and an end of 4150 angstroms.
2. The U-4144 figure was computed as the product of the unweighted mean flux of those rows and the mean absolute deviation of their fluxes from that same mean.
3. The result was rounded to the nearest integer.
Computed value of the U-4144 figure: 2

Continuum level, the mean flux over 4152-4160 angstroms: 27.0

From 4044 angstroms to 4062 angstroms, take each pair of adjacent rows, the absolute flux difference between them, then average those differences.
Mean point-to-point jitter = 0.11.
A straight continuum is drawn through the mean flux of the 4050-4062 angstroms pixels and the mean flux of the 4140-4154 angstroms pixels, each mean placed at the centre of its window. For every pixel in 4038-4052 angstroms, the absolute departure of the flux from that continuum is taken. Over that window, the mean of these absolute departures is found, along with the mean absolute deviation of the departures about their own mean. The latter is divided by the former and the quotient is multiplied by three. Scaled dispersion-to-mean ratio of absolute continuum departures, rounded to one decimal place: 1.8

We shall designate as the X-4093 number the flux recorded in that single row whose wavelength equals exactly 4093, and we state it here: 25.2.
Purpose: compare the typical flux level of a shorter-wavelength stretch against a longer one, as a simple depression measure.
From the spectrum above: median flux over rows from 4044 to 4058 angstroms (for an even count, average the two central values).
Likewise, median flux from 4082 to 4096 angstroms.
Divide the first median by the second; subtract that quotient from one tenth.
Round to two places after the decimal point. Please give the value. -0.94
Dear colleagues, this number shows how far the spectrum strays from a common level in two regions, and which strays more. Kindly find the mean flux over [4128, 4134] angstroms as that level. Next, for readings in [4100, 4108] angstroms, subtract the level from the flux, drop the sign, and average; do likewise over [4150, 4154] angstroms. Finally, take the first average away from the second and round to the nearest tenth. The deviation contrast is -7.3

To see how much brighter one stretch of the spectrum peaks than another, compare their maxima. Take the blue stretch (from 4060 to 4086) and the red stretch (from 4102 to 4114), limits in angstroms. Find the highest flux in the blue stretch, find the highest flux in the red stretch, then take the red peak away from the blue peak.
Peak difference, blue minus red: 2.6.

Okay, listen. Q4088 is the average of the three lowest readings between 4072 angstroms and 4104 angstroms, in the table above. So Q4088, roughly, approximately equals 18.3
